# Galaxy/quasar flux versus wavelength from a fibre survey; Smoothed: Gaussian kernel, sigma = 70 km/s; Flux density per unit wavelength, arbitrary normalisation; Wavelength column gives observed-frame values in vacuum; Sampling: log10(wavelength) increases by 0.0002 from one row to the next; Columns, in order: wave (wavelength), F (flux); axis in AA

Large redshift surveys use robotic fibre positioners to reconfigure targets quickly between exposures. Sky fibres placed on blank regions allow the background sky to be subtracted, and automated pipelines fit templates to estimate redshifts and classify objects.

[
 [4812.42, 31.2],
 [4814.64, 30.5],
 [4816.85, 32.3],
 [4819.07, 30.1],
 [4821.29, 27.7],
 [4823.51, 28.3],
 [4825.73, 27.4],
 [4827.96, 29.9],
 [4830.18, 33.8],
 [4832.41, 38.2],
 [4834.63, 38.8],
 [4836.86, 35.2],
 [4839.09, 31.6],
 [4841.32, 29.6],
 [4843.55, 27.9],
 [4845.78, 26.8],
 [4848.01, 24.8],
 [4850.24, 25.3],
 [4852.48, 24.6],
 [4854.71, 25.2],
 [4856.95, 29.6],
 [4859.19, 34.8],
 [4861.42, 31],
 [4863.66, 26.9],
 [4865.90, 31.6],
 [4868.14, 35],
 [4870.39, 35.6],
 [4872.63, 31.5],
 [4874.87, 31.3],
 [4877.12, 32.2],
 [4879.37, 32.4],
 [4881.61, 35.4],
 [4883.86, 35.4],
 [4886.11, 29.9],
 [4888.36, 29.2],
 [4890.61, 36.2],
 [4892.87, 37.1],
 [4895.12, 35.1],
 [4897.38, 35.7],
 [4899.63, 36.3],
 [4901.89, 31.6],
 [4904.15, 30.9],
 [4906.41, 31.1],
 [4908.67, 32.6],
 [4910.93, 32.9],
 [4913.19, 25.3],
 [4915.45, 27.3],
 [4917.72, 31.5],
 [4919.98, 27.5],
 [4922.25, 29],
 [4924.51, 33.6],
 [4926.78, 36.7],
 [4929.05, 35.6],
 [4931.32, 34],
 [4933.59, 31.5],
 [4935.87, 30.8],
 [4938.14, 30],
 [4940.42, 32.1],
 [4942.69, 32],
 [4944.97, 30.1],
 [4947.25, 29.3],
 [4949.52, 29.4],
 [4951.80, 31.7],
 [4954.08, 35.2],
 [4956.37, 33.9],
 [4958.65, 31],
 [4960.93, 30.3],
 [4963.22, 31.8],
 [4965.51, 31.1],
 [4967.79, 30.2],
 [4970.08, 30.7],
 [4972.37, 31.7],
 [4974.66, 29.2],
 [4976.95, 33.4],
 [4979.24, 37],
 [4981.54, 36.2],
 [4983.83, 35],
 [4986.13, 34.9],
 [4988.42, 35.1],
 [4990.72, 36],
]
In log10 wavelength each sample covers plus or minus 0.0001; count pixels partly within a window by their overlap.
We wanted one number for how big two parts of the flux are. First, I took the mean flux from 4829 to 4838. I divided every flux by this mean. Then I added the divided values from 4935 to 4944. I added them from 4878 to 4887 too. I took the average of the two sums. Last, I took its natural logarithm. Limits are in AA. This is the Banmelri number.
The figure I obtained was 1.26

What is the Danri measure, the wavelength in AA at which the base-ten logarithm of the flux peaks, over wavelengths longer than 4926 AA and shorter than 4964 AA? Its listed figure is 4926.78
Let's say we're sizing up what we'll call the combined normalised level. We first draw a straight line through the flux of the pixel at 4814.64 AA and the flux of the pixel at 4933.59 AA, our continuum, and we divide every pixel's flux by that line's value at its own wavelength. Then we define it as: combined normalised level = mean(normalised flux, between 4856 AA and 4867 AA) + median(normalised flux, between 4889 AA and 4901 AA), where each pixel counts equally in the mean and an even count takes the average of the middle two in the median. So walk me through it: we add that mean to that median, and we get 2.16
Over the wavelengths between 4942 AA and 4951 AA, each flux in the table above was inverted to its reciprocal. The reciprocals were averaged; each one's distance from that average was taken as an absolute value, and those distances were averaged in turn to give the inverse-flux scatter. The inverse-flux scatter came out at 0.0010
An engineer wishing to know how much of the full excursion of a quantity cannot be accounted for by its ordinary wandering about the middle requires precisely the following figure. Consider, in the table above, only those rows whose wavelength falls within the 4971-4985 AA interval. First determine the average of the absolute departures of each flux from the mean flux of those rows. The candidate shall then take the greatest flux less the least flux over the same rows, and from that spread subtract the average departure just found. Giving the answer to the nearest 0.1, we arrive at 5.5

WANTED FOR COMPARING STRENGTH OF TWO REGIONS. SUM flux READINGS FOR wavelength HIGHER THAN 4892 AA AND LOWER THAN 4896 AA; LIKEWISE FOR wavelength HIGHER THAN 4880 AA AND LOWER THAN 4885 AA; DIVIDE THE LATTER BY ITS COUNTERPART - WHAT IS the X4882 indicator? 0.98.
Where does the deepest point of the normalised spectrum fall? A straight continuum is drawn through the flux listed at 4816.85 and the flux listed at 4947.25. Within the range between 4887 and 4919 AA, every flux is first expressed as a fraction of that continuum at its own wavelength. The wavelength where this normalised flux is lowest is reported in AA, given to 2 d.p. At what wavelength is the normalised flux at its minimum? 4913.19 AA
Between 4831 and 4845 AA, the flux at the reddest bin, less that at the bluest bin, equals -10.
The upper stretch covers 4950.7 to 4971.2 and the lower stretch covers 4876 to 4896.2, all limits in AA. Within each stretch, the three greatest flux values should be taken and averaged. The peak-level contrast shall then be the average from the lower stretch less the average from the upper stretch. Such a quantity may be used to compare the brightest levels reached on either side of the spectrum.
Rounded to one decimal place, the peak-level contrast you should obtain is 2.6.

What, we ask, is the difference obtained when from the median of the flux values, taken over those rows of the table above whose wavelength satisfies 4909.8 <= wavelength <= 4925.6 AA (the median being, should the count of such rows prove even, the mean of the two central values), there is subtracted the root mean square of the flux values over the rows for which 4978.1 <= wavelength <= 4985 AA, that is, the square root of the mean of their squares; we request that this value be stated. -7.1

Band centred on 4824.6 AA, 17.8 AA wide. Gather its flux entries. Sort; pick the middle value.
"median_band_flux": 30.0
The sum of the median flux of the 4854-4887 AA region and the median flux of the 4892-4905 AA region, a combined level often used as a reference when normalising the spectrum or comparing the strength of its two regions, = 67.0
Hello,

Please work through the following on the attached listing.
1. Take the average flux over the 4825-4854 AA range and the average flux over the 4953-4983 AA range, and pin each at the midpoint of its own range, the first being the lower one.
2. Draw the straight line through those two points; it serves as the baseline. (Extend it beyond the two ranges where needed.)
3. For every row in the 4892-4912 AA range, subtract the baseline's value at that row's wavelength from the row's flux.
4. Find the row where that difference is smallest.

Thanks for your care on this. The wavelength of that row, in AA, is 4904.15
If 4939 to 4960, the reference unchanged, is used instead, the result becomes 4947.25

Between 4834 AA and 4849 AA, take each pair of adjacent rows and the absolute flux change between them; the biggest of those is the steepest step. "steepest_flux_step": 3.6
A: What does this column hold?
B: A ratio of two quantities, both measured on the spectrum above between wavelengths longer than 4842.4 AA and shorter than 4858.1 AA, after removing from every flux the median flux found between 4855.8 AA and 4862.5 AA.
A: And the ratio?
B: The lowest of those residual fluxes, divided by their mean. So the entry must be 1.4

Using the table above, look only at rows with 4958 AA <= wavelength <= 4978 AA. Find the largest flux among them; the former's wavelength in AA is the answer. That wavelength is 4976.95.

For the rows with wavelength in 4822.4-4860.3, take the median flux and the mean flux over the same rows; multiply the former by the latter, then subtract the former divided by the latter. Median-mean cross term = 890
